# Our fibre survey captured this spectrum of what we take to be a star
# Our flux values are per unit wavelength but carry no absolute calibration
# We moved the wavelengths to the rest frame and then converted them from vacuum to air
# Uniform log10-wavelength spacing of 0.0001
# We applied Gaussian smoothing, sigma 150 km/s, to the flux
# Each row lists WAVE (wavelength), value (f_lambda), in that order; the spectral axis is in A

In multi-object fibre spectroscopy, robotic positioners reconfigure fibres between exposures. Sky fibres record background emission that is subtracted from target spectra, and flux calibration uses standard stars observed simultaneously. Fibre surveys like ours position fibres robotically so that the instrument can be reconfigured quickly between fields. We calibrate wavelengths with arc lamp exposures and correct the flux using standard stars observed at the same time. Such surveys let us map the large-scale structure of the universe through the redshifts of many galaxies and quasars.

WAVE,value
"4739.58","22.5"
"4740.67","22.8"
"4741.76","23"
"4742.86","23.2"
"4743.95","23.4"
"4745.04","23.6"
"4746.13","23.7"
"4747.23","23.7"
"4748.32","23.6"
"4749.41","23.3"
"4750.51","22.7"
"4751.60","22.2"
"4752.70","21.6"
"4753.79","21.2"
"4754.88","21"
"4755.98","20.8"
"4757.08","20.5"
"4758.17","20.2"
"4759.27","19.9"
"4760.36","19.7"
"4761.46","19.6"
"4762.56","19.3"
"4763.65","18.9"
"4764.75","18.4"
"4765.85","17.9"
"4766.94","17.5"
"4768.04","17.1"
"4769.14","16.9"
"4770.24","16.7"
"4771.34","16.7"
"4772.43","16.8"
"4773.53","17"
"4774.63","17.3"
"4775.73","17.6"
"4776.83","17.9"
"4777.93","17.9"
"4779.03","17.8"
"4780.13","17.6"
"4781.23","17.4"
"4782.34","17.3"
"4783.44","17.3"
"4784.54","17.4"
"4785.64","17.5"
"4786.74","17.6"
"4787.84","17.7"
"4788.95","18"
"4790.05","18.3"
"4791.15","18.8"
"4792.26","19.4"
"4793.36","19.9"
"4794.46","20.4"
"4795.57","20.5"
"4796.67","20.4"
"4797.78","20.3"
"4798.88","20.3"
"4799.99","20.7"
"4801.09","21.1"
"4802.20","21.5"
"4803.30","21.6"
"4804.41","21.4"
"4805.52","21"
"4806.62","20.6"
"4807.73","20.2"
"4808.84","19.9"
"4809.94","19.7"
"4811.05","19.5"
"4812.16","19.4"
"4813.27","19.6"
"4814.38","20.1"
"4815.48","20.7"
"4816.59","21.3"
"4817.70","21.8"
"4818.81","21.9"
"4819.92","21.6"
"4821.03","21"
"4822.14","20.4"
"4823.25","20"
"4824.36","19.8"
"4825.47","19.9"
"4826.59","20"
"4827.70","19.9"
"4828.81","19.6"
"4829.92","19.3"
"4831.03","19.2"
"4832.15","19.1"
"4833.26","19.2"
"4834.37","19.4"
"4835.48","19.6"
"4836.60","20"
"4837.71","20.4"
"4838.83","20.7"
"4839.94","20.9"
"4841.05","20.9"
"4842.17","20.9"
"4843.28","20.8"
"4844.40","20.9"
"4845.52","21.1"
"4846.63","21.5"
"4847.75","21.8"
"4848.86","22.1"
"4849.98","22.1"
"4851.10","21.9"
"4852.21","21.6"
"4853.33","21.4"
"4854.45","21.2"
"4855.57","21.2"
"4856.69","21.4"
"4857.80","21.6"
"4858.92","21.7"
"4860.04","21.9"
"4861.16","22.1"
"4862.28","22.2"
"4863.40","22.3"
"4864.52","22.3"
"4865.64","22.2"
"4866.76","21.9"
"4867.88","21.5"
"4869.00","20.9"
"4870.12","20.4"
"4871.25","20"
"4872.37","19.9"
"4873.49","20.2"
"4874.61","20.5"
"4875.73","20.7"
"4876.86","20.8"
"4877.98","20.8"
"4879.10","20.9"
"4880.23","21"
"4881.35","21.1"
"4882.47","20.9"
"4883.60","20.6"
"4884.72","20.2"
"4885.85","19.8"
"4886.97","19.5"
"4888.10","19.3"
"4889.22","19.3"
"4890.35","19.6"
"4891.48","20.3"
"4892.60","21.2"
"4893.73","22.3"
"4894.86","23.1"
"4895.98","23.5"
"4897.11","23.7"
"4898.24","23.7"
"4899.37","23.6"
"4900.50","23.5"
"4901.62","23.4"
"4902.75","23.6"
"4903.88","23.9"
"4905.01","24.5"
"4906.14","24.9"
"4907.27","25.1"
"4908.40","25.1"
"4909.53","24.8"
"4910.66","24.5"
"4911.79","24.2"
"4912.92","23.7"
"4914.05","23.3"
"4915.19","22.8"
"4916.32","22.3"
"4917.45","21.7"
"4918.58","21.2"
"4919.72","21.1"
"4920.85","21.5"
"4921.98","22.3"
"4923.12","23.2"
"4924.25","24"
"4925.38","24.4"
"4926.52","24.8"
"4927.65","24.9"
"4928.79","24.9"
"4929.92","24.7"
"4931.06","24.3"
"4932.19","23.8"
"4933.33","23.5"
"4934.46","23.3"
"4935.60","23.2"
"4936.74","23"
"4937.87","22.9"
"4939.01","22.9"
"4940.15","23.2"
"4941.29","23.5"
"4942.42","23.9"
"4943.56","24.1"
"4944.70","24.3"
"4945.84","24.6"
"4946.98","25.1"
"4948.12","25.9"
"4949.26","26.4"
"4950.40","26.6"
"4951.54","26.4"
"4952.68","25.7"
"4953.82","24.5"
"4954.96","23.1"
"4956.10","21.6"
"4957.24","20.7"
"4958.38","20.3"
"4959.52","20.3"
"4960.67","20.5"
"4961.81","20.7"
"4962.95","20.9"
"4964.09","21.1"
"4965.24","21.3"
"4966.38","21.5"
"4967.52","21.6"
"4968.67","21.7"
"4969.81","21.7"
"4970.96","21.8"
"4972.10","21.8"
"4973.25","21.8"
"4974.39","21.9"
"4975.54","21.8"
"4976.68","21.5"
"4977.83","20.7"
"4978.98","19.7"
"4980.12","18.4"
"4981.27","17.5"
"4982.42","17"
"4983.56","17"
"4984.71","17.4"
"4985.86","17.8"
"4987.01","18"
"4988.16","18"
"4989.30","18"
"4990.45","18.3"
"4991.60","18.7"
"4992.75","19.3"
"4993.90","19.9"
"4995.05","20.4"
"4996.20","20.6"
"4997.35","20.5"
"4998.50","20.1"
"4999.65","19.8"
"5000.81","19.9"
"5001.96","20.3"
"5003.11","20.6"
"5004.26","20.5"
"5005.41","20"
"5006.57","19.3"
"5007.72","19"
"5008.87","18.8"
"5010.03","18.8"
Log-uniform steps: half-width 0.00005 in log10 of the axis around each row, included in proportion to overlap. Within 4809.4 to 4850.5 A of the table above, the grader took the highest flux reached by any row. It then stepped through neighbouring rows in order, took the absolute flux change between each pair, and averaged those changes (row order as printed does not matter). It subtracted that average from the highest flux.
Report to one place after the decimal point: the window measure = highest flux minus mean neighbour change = 21.8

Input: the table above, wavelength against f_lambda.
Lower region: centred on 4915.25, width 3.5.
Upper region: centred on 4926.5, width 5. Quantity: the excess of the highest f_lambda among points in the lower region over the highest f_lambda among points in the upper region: -2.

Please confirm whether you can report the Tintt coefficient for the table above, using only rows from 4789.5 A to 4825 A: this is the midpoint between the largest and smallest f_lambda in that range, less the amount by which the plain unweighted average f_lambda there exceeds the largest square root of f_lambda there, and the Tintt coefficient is 4.37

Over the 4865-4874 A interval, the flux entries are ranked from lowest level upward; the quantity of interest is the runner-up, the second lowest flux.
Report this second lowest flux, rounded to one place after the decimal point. 20.0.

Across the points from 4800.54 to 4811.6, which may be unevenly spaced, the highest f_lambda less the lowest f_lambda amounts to 2.1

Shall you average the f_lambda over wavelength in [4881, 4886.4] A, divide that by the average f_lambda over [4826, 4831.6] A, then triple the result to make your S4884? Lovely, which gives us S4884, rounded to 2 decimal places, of 3.14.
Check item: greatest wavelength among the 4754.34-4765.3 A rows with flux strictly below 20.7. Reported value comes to 4764.75 A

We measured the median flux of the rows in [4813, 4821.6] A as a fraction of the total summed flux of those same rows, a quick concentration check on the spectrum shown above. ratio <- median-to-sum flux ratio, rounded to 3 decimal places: 0.126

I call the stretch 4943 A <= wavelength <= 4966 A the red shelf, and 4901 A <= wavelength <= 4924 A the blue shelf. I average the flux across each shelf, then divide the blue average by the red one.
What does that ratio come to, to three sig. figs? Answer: 1.01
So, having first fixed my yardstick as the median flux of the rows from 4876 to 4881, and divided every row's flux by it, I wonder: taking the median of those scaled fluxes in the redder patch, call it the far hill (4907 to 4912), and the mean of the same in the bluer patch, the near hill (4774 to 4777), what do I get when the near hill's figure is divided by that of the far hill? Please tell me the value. 0.71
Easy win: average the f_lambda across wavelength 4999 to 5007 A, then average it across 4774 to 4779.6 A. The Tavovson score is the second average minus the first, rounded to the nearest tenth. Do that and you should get -2.4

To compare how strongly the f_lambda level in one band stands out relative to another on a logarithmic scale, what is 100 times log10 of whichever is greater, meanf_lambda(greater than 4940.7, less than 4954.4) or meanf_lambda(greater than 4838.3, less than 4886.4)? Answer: 140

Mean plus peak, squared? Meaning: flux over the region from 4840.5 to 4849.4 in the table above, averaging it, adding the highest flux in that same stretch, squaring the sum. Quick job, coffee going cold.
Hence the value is 1879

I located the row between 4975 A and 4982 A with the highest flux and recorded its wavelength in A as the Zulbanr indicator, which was 4975.54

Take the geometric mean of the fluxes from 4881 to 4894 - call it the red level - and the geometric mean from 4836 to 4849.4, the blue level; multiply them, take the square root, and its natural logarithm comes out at 3.03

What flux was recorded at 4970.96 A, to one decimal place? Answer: 21.8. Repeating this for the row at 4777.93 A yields 17.9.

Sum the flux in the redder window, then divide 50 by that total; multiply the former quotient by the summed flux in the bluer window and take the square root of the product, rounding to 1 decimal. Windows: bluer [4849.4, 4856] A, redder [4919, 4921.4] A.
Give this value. 12.3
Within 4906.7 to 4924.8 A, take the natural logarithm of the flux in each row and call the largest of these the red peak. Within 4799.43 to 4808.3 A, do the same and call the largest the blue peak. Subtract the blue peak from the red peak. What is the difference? 0.15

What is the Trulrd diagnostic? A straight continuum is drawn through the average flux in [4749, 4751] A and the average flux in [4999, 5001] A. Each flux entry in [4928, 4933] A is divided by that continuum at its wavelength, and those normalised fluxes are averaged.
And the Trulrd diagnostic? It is 1.18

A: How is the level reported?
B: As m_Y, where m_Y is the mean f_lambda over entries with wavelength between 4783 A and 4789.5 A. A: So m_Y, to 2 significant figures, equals 18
